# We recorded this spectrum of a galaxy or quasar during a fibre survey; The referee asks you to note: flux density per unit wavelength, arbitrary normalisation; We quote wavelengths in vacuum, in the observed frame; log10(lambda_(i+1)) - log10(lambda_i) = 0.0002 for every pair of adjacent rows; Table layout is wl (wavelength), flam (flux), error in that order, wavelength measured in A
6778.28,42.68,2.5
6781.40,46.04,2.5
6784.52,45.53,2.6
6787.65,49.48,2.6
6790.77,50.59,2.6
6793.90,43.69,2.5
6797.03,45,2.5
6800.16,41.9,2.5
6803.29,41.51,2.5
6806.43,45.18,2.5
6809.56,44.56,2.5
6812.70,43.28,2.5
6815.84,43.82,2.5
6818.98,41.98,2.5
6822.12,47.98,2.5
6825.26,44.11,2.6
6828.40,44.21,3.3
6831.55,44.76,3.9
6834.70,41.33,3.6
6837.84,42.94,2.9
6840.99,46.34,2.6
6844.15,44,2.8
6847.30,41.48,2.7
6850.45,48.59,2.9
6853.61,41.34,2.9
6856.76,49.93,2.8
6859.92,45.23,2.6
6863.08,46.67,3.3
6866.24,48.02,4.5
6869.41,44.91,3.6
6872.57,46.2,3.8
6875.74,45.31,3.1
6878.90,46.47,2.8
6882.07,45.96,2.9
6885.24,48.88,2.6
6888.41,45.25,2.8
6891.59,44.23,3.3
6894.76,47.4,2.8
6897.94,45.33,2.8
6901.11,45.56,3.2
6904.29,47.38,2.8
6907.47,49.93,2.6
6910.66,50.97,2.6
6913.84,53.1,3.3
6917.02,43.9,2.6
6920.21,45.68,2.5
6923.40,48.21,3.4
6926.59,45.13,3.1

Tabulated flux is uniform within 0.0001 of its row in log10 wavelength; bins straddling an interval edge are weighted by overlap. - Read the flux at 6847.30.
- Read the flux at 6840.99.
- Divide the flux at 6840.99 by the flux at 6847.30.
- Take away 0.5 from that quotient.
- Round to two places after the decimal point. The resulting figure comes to 0.62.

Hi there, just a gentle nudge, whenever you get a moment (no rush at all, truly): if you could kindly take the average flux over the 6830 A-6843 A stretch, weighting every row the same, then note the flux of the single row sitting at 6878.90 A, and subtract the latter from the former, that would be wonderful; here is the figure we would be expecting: -2.6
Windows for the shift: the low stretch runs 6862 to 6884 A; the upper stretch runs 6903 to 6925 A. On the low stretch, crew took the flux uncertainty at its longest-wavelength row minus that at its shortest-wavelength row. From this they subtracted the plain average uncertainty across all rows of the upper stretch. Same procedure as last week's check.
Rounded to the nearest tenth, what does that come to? -3.2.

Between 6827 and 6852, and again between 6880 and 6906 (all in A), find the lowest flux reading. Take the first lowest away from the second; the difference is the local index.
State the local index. 2.9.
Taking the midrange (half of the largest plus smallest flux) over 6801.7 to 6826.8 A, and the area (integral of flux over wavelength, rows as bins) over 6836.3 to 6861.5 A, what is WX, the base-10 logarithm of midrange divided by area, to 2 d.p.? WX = -1.40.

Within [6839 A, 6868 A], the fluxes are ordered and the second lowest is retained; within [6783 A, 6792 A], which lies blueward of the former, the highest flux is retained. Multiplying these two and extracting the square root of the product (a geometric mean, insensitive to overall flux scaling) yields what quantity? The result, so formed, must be 45.8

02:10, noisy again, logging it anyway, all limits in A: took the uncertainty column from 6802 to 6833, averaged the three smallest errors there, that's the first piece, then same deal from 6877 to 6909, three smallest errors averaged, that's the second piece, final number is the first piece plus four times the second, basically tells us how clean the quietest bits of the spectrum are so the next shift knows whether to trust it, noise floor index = 13.17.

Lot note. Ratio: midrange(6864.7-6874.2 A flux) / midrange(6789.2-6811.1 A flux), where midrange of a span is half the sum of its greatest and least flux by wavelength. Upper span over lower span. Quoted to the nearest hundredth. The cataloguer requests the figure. 1.01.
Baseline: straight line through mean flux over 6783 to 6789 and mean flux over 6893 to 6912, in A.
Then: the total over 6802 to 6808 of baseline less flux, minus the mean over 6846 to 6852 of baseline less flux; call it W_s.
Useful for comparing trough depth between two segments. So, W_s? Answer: 5.8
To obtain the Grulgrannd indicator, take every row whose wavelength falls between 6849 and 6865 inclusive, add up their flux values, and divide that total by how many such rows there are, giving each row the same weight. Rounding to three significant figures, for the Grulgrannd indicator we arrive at 46.4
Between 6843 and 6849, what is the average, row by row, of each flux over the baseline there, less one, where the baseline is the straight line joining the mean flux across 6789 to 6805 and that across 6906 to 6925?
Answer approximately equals -0.075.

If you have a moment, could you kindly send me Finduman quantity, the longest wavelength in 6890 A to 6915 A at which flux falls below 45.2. 6891.59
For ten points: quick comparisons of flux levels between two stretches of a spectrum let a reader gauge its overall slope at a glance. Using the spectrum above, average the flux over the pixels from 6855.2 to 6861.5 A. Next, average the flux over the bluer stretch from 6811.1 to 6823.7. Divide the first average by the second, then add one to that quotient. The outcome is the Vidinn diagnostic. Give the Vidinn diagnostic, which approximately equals 2.07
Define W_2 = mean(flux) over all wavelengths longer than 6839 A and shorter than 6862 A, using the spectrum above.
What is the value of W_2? 45.3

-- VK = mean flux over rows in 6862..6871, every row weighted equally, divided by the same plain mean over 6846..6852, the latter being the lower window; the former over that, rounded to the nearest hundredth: 1.03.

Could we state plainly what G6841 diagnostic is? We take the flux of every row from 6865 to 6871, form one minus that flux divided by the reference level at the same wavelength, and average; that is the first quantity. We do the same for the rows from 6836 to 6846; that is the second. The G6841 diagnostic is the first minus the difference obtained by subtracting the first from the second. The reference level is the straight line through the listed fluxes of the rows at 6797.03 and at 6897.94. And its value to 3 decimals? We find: -0.070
